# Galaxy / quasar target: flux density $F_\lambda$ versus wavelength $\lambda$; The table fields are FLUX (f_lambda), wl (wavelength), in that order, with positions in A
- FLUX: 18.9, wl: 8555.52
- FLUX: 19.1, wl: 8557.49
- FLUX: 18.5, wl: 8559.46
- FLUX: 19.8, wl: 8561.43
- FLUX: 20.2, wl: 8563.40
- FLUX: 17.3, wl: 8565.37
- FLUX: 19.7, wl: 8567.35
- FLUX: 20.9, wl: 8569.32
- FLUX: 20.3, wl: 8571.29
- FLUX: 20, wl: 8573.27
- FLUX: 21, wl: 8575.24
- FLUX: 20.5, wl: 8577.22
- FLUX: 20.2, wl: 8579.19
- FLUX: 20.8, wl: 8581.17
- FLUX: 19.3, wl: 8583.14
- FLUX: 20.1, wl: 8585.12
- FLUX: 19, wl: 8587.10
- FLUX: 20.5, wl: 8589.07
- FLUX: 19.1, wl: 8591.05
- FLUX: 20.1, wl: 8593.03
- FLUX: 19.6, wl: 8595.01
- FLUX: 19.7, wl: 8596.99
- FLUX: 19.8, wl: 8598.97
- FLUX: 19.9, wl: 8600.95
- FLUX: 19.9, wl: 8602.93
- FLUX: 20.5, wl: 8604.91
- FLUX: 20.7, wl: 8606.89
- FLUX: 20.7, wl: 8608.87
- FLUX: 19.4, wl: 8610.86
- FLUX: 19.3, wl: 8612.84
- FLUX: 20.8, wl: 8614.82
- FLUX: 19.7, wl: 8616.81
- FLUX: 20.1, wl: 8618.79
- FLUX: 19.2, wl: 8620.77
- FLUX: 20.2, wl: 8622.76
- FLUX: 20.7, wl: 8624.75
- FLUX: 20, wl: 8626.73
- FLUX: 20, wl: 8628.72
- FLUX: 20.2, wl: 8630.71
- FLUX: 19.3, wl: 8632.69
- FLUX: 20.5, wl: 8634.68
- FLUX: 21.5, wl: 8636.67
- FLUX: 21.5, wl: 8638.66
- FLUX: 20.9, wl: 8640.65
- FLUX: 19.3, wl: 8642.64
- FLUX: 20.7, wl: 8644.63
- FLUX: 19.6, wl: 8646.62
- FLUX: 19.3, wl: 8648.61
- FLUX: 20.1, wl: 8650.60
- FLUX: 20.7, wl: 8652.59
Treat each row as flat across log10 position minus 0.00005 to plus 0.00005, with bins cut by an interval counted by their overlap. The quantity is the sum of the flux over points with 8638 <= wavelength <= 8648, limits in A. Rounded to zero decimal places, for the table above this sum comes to 102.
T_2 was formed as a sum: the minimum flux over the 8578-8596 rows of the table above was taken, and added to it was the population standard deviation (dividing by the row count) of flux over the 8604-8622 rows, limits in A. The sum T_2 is 19.6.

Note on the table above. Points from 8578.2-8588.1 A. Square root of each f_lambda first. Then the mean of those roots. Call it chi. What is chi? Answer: 4.46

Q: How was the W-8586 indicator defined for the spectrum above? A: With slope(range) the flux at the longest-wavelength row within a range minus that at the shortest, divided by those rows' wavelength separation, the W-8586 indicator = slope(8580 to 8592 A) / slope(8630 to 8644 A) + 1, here 3.28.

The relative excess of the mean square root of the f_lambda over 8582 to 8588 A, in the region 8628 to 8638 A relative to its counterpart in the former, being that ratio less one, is 0.021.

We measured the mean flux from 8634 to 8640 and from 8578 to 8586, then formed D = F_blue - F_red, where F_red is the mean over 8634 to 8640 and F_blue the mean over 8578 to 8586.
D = -1.1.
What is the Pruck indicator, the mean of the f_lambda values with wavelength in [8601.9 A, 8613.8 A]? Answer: 20.1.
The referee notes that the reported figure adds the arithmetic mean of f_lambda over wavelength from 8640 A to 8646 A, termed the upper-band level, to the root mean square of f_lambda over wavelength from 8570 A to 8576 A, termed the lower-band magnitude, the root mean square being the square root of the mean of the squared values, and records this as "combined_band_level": 40.7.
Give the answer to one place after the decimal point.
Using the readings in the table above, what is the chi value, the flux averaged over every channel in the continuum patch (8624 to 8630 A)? 20.2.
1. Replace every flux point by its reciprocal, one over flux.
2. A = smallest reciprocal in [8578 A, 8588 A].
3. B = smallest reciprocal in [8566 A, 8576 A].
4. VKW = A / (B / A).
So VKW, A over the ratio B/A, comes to 0.0485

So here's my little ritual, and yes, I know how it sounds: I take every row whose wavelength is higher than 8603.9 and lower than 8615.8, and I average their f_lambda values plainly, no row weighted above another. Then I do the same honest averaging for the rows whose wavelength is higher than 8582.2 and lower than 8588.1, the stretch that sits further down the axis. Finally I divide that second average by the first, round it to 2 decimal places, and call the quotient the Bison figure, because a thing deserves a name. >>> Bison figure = 0.96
